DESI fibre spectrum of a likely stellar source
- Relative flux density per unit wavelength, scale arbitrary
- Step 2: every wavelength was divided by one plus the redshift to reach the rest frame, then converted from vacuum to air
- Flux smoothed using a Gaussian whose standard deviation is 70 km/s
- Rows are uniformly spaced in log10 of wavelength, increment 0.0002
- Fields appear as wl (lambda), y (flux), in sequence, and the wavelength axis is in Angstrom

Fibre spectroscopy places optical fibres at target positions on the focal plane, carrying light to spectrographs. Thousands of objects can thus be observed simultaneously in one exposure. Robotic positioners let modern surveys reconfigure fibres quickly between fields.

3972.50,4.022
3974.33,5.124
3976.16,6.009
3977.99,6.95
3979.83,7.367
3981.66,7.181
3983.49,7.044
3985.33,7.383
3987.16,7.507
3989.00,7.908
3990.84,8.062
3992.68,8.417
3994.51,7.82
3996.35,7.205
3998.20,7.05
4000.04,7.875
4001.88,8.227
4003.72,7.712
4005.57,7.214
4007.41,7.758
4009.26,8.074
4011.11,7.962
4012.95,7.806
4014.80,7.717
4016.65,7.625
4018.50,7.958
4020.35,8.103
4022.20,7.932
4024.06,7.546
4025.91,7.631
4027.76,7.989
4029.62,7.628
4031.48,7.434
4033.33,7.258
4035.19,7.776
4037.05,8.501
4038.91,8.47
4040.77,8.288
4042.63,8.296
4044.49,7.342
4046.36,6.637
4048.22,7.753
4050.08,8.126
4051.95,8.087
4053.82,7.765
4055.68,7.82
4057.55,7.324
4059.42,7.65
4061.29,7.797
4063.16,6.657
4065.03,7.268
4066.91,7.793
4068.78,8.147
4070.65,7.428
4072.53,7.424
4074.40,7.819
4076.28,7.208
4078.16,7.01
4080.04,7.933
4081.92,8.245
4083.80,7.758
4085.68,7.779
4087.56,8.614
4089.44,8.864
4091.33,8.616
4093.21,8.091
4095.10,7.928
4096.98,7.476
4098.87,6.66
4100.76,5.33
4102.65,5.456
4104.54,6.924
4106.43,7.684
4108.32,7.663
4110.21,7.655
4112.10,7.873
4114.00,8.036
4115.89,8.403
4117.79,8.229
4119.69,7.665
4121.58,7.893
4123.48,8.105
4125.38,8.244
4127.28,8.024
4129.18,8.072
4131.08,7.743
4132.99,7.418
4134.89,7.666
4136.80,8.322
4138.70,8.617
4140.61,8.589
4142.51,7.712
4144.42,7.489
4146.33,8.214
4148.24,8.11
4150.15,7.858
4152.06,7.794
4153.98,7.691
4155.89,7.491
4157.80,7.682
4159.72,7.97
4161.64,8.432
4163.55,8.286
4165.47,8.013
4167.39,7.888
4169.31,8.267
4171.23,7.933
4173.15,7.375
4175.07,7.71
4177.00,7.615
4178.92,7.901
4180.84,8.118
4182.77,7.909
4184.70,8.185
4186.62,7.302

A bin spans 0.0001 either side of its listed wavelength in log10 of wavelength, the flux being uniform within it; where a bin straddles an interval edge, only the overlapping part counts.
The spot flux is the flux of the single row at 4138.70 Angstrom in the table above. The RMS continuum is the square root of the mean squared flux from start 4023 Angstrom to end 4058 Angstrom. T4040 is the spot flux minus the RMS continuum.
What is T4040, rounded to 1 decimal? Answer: 0.8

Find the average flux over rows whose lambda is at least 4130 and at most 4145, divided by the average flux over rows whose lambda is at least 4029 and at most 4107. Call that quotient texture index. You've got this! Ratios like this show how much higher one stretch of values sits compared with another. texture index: 1.04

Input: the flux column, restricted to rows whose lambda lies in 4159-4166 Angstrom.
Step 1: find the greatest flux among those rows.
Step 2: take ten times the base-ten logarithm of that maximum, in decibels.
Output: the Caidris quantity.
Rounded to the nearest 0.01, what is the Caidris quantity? 9.26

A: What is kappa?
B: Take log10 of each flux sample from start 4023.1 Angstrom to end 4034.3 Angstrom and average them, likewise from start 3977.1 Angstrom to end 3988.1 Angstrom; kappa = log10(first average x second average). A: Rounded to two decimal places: -0.12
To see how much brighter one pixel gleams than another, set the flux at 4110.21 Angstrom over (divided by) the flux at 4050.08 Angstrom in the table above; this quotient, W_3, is 0.94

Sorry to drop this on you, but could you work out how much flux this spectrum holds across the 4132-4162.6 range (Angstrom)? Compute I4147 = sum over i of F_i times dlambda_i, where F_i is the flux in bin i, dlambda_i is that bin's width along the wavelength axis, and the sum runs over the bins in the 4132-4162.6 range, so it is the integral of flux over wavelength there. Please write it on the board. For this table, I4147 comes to 243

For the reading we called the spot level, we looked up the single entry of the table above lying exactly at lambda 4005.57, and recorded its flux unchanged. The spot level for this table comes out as 7.214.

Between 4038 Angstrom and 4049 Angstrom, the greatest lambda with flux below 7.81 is 4048.22 Angstrom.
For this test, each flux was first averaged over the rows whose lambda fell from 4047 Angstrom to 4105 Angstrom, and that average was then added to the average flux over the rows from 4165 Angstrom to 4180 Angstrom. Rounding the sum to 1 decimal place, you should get 15.4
